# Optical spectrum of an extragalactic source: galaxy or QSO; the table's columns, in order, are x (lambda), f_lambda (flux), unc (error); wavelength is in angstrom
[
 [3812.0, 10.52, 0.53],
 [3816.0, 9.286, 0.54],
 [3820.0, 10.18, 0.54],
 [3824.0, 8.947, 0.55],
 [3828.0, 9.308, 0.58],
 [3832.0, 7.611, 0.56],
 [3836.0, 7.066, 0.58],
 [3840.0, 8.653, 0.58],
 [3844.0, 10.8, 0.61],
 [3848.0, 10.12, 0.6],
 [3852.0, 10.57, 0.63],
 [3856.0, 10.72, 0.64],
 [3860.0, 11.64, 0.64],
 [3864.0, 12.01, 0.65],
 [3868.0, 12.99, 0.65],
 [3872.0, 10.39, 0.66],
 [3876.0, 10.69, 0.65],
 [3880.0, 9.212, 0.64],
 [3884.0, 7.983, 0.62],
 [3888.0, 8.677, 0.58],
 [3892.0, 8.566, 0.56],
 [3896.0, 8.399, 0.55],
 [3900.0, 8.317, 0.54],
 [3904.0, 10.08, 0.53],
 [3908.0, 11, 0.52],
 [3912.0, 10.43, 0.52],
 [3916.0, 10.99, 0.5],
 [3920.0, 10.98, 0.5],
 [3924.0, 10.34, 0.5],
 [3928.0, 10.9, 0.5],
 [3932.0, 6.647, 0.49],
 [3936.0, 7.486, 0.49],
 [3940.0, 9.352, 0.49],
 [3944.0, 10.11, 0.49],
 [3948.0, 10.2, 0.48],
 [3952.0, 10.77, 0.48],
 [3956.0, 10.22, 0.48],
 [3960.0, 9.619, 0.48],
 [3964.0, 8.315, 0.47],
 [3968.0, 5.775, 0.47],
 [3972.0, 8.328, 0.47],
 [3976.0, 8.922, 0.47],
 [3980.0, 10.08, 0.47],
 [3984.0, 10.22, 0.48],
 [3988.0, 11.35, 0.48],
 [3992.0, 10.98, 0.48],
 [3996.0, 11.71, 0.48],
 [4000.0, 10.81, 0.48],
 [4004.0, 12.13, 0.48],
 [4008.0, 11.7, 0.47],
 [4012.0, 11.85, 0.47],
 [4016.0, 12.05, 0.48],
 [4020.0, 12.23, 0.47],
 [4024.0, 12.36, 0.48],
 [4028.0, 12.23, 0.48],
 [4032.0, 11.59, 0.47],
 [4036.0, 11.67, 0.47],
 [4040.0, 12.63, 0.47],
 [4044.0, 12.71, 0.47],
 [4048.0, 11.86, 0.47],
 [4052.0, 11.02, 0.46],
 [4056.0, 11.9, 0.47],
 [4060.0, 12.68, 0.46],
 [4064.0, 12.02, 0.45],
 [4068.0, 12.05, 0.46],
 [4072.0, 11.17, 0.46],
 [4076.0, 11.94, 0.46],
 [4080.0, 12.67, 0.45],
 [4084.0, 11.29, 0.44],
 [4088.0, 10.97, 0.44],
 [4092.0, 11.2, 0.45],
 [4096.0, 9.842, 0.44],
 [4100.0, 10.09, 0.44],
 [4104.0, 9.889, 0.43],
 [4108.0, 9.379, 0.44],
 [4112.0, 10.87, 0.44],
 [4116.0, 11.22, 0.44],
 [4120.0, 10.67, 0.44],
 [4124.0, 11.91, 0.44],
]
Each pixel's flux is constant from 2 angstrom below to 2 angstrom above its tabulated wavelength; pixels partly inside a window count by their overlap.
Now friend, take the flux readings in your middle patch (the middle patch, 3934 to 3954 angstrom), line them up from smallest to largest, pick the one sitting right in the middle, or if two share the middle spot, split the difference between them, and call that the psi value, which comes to 10.1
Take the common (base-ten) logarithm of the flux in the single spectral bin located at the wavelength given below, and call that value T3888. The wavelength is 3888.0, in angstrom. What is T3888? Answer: 0.94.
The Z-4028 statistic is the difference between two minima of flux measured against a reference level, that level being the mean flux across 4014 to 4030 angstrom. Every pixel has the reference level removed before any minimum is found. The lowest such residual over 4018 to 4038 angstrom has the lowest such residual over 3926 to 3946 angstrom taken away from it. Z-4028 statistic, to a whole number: 5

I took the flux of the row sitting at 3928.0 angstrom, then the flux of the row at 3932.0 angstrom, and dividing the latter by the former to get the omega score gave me 0.61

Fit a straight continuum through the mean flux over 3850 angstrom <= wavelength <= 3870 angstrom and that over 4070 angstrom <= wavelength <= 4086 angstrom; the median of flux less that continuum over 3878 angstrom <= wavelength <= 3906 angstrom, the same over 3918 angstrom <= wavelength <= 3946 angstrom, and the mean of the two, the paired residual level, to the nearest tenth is -2.3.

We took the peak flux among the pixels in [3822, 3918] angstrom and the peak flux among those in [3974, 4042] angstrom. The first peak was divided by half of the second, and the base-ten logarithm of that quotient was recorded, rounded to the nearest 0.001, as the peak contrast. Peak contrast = 0.313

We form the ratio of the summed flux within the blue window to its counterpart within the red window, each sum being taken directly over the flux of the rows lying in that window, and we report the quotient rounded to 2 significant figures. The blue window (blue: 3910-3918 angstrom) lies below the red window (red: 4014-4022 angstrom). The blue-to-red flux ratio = 0.88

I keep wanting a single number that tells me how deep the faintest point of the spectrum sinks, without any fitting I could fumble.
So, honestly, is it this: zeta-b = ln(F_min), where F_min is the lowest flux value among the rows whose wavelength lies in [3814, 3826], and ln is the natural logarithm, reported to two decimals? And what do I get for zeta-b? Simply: 2.19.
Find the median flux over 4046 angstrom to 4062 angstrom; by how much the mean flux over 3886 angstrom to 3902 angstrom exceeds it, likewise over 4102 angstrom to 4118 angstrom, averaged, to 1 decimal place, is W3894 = -2.5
